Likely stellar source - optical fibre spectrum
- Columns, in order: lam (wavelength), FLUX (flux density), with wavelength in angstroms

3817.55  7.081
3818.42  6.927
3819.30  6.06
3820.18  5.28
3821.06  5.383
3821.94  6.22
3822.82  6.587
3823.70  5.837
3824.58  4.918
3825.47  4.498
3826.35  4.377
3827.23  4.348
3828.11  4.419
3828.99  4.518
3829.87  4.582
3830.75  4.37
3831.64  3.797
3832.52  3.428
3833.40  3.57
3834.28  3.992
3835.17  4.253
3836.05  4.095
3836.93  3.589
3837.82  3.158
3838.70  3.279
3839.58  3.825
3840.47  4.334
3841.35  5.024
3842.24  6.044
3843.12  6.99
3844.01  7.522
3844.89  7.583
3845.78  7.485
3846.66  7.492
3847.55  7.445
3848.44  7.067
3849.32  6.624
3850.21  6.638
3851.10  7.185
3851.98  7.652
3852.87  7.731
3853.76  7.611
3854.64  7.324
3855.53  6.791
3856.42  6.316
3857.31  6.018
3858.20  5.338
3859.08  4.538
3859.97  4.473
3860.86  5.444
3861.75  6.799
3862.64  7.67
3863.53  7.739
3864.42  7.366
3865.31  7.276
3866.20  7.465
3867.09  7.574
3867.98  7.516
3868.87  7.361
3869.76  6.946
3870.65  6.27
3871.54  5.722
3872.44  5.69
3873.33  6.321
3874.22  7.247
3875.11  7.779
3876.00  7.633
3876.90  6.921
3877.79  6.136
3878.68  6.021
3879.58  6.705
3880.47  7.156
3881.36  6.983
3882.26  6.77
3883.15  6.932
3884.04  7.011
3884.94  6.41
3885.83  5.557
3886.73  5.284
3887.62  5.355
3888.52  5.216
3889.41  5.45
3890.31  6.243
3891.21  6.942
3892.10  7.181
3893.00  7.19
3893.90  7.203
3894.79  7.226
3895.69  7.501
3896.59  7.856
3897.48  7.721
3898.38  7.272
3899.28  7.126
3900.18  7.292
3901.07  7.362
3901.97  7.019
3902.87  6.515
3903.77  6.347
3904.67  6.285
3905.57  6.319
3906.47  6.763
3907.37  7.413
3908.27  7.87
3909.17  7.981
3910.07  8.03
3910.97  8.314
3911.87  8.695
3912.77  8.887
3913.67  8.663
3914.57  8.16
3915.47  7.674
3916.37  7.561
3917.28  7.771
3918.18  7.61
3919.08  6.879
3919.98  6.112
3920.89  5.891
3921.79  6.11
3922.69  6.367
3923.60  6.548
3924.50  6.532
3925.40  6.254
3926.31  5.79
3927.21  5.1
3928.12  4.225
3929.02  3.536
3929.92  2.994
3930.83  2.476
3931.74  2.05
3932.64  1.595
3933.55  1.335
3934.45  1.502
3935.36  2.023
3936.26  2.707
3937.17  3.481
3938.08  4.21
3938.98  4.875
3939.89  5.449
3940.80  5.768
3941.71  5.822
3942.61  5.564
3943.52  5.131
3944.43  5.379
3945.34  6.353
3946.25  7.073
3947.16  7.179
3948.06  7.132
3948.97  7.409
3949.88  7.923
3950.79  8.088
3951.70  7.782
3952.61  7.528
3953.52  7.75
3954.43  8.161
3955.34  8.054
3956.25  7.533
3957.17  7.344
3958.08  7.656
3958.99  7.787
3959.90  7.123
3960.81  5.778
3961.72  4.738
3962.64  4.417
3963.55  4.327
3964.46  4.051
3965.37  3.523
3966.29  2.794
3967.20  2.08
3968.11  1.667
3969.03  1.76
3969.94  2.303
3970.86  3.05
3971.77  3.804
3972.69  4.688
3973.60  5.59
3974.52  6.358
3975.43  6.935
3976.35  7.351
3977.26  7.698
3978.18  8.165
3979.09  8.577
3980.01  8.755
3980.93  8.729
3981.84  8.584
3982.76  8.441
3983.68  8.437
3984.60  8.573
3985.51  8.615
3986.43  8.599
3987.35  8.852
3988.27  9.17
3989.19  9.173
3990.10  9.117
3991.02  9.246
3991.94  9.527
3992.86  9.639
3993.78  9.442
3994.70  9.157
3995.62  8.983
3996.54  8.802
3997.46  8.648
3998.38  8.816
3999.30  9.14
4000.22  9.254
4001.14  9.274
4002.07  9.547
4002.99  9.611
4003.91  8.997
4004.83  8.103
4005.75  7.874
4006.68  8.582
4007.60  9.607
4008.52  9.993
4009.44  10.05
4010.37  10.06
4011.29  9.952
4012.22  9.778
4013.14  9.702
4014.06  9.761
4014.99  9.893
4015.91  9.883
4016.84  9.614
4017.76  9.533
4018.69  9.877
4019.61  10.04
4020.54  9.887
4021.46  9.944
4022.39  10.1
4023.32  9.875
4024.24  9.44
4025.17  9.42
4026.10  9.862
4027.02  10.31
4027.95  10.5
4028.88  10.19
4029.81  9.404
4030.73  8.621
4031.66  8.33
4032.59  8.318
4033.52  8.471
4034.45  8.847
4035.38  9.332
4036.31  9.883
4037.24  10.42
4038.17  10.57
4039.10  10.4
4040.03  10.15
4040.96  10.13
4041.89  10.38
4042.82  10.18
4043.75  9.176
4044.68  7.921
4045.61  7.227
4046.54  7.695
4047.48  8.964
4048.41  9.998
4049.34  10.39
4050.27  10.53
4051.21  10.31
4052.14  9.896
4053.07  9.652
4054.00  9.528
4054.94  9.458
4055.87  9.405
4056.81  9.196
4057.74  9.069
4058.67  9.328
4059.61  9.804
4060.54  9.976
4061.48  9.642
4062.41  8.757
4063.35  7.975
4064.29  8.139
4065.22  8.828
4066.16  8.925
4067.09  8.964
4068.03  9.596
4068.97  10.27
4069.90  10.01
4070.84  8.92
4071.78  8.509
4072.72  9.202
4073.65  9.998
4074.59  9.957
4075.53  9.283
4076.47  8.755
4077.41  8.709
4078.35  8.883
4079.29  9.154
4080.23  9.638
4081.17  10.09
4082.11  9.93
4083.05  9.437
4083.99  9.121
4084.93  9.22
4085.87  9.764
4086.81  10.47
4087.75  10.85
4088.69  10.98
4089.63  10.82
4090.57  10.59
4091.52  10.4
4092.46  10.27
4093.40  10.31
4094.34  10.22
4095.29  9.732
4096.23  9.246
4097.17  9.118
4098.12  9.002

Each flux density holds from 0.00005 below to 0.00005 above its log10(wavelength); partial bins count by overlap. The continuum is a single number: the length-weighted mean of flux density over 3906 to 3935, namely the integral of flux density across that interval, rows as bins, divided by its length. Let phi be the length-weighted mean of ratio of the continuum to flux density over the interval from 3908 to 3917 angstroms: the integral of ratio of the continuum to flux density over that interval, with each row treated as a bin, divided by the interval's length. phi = 0.7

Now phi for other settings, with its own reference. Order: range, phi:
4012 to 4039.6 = 0.6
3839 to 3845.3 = 1.1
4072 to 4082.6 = 0.6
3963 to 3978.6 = 1.7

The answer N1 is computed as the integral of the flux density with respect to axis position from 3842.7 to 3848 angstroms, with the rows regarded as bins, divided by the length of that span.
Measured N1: 7.4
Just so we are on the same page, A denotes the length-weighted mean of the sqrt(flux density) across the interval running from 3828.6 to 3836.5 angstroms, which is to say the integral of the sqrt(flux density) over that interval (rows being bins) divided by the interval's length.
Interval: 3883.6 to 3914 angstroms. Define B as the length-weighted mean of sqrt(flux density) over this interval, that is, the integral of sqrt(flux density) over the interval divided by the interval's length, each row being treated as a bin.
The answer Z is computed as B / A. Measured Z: 1.3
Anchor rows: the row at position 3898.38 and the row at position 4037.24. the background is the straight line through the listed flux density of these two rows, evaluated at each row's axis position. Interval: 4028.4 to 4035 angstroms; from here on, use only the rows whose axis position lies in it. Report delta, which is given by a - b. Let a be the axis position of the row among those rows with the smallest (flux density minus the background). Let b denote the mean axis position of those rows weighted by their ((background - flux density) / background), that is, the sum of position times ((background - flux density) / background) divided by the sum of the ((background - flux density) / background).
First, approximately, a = 4032.59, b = 4032.3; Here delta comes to 0.3 angstroms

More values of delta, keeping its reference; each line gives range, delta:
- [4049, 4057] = 2.5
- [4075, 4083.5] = -1.5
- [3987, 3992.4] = -0.9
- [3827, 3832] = 2.0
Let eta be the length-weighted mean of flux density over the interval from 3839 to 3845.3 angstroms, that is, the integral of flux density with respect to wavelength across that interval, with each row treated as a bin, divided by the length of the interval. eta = 6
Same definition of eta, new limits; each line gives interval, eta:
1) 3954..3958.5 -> 8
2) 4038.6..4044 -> 10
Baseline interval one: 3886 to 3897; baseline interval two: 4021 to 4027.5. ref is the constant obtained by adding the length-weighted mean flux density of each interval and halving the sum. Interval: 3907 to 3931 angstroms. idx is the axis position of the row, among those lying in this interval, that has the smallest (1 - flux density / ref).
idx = 3912.77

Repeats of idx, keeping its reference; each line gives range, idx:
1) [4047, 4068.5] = 4050.27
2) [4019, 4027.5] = 4027.02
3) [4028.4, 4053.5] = 4038.17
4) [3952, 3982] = 3980.01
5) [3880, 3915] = 3912.77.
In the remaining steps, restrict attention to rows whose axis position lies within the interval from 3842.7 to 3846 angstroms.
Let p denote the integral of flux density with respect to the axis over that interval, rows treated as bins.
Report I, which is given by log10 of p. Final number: 1.4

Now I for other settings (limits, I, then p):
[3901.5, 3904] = 1.2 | 17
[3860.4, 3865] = 1.5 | 32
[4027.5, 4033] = 1.7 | 51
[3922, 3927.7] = 1.5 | 35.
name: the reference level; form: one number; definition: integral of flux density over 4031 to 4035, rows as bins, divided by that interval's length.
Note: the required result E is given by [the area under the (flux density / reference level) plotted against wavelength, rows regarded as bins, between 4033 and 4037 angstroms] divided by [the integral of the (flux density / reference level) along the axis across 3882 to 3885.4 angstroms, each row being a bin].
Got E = 1.6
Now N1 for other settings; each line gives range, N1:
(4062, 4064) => 8.3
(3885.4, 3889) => 5.4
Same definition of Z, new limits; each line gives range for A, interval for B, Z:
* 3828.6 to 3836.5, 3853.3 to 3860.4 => 1.2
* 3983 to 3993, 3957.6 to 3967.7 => 0.7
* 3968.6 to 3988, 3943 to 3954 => 1.0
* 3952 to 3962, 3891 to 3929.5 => 1.0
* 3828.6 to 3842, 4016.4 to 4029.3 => 1.6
